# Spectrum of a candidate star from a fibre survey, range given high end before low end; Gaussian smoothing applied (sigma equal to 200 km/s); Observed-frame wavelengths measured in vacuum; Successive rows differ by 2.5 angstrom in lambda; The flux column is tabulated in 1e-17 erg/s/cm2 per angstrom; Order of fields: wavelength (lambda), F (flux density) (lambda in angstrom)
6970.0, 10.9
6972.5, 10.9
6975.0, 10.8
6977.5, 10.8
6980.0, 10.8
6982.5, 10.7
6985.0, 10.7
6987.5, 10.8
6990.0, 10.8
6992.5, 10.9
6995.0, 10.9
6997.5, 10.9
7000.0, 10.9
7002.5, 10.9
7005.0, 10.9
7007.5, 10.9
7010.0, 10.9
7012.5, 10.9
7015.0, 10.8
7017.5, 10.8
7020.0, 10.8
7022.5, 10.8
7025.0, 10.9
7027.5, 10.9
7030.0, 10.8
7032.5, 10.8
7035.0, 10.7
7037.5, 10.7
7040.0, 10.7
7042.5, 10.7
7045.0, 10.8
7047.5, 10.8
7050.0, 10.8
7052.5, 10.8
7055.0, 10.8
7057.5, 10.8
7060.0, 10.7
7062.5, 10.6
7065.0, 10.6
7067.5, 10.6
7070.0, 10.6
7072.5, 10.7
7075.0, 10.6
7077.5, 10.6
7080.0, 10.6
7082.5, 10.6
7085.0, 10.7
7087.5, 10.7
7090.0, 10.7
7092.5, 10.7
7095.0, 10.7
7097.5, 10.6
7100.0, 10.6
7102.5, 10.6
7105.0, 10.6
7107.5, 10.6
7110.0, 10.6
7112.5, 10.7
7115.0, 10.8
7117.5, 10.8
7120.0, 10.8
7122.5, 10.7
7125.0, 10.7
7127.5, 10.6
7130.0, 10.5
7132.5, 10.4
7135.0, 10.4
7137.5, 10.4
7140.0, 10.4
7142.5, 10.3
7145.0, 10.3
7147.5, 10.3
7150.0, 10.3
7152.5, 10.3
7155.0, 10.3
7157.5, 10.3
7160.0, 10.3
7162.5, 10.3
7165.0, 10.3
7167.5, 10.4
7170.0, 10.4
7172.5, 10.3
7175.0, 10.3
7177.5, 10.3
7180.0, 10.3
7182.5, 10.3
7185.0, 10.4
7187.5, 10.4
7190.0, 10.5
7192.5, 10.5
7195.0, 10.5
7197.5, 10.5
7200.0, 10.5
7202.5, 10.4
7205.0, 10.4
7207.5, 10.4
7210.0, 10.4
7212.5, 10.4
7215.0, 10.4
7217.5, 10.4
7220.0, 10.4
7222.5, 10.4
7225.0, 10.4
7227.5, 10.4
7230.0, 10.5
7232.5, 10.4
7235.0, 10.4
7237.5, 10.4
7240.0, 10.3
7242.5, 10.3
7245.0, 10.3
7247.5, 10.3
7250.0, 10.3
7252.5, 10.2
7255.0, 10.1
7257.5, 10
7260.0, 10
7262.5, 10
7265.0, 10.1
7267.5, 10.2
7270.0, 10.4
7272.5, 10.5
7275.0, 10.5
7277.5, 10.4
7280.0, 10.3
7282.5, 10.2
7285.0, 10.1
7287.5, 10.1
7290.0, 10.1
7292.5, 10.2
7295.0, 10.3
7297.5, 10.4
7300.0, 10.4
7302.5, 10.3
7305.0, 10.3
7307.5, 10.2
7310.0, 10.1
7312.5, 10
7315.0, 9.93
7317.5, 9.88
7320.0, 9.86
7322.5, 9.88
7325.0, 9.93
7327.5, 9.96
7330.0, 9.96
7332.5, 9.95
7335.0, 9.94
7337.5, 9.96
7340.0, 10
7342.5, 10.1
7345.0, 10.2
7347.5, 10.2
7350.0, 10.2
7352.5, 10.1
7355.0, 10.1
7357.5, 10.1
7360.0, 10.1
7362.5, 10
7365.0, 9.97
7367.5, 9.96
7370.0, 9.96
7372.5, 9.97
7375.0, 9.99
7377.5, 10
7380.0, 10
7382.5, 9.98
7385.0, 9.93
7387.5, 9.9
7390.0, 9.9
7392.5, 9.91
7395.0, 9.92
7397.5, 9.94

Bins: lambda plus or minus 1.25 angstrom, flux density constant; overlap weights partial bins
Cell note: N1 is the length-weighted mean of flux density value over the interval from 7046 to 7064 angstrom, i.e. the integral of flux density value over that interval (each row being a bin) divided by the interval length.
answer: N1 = 10.8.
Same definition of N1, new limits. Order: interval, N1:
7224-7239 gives 10.4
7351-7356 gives 10.1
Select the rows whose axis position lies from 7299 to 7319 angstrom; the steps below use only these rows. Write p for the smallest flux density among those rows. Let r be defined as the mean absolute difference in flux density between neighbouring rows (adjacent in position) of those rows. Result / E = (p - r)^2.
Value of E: 96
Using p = 9.88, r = 0.074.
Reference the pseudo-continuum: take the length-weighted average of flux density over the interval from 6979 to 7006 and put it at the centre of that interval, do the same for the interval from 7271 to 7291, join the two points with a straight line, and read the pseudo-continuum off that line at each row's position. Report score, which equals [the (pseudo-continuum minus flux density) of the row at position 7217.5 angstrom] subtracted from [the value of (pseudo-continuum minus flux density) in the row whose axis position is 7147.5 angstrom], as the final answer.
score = 0.24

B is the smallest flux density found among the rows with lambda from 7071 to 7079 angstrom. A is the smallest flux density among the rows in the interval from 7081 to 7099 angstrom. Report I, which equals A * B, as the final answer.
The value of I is 112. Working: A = 10.6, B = 10.6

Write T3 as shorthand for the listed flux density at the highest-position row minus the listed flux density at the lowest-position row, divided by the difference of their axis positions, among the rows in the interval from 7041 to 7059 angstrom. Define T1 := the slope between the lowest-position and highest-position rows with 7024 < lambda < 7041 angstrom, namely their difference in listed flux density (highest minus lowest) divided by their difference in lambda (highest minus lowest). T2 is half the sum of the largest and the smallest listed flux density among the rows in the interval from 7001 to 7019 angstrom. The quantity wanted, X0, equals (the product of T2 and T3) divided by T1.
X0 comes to -5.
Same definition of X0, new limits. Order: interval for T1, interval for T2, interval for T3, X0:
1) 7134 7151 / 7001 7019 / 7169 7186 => 0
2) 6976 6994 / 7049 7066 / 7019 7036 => -11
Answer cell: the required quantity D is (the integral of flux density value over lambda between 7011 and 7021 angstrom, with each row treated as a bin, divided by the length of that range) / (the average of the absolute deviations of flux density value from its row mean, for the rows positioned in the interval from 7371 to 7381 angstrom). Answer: 1083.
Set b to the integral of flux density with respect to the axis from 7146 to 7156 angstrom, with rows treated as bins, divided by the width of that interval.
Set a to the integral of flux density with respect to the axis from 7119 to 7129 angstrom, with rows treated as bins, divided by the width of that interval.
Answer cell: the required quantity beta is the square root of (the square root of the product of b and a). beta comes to 3.24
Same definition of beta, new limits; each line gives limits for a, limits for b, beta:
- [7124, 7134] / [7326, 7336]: 3.20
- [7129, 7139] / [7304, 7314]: 3.21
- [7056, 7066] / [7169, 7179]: 3.24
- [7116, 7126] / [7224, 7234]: 3.25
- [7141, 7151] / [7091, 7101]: 3.24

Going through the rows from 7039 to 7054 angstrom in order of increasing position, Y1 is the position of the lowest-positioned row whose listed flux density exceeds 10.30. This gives 7040.0 angstrom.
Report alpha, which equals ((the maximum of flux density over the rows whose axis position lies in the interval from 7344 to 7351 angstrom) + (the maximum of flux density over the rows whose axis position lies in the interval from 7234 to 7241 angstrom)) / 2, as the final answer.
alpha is 10.3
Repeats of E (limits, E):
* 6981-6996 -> 114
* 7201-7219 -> 108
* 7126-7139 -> 107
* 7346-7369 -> 99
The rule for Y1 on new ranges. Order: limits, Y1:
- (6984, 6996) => 6985.0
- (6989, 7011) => 6990.0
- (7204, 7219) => 7205.0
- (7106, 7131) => 7107.5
